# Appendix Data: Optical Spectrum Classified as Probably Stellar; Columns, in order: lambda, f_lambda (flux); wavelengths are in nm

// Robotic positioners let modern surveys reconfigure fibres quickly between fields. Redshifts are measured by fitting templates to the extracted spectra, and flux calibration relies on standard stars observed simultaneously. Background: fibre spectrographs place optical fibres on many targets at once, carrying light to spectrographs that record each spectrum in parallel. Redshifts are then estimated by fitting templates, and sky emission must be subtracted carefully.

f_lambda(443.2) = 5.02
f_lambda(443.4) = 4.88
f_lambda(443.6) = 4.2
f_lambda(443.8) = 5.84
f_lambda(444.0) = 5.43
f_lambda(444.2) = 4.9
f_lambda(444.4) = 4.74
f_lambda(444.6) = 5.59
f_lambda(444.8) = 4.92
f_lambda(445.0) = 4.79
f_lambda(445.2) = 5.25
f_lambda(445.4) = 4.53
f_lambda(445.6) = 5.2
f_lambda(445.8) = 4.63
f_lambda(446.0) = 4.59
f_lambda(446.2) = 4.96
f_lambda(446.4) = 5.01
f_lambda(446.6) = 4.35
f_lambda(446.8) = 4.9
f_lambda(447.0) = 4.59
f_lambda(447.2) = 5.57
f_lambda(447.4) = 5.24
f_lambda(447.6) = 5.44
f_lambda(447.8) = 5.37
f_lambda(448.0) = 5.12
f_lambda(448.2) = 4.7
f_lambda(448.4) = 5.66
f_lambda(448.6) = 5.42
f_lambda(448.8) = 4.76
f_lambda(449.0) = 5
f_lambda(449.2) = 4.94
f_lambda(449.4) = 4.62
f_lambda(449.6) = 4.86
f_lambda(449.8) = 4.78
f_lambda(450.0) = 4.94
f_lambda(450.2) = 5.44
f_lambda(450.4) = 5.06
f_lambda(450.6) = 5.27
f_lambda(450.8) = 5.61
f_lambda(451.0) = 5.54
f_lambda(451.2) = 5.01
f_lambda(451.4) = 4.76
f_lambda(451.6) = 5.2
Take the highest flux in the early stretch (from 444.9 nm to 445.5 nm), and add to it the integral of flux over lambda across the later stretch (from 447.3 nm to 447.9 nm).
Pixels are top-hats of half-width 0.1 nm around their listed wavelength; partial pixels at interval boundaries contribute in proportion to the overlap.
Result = 8.46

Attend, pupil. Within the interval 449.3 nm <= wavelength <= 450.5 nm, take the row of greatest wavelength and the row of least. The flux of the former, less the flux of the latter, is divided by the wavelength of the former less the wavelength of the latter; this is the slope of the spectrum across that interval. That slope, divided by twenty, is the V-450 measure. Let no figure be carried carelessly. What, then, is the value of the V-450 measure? 0.022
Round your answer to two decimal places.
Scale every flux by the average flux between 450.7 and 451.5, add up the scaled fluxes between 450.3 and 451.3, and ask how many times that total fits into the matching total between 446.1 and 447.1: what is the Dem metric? 0.90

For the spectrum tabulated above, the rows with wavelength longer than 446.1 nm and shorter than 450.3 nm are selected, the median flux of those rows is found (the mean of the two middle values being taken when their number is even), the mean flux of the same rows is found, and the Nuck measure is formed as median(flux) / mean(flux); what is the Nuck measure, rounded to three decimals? 0.986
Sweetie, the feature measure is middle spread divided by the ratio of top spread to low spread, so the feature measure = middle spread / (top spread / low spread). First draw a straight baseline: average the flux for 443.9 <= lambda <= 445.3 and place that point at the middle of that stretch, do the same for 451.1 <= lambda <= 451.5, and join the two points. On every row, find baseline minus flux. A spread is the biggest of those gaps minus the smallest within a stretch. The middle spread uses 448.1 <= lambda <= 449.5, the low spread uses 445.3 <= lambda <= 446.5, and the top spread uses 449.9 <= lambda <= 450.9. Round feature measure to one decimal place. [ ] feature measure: 1.0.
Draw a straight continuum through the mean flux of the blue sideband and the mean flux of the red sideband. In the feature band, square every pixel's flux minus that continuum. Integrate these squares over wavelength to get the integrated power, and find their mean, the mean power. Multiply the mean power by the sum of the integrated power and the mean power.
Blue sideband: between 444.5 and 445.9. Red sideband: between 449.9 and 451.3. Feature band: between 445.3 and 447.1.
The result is 0.07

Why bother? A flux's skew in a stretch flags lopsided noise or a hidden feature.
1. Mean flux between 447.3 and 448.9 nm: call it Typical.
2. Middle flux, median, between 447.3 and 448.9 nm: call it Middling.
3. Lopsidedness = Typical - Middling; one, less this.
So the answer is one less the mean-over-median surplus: 1.09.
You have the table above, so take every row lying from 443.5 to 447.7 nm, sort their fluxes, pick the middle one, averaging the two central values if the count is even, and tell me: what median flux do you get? 4.92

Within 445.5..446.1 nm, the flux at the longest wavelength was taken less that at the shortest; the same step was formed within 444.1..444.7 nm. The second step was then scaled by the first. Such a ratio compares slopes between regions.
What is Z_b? -1.1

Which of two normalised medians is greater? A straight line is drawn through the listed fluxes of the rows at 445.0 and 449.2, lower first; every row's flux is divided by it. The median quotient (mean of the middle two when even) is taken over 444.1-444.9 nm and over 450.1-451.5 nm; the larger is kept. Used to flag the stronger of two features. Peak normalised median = 1.06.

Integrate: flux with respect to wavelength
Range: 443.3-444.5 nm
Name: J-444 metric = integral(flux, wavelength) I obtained 6.00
